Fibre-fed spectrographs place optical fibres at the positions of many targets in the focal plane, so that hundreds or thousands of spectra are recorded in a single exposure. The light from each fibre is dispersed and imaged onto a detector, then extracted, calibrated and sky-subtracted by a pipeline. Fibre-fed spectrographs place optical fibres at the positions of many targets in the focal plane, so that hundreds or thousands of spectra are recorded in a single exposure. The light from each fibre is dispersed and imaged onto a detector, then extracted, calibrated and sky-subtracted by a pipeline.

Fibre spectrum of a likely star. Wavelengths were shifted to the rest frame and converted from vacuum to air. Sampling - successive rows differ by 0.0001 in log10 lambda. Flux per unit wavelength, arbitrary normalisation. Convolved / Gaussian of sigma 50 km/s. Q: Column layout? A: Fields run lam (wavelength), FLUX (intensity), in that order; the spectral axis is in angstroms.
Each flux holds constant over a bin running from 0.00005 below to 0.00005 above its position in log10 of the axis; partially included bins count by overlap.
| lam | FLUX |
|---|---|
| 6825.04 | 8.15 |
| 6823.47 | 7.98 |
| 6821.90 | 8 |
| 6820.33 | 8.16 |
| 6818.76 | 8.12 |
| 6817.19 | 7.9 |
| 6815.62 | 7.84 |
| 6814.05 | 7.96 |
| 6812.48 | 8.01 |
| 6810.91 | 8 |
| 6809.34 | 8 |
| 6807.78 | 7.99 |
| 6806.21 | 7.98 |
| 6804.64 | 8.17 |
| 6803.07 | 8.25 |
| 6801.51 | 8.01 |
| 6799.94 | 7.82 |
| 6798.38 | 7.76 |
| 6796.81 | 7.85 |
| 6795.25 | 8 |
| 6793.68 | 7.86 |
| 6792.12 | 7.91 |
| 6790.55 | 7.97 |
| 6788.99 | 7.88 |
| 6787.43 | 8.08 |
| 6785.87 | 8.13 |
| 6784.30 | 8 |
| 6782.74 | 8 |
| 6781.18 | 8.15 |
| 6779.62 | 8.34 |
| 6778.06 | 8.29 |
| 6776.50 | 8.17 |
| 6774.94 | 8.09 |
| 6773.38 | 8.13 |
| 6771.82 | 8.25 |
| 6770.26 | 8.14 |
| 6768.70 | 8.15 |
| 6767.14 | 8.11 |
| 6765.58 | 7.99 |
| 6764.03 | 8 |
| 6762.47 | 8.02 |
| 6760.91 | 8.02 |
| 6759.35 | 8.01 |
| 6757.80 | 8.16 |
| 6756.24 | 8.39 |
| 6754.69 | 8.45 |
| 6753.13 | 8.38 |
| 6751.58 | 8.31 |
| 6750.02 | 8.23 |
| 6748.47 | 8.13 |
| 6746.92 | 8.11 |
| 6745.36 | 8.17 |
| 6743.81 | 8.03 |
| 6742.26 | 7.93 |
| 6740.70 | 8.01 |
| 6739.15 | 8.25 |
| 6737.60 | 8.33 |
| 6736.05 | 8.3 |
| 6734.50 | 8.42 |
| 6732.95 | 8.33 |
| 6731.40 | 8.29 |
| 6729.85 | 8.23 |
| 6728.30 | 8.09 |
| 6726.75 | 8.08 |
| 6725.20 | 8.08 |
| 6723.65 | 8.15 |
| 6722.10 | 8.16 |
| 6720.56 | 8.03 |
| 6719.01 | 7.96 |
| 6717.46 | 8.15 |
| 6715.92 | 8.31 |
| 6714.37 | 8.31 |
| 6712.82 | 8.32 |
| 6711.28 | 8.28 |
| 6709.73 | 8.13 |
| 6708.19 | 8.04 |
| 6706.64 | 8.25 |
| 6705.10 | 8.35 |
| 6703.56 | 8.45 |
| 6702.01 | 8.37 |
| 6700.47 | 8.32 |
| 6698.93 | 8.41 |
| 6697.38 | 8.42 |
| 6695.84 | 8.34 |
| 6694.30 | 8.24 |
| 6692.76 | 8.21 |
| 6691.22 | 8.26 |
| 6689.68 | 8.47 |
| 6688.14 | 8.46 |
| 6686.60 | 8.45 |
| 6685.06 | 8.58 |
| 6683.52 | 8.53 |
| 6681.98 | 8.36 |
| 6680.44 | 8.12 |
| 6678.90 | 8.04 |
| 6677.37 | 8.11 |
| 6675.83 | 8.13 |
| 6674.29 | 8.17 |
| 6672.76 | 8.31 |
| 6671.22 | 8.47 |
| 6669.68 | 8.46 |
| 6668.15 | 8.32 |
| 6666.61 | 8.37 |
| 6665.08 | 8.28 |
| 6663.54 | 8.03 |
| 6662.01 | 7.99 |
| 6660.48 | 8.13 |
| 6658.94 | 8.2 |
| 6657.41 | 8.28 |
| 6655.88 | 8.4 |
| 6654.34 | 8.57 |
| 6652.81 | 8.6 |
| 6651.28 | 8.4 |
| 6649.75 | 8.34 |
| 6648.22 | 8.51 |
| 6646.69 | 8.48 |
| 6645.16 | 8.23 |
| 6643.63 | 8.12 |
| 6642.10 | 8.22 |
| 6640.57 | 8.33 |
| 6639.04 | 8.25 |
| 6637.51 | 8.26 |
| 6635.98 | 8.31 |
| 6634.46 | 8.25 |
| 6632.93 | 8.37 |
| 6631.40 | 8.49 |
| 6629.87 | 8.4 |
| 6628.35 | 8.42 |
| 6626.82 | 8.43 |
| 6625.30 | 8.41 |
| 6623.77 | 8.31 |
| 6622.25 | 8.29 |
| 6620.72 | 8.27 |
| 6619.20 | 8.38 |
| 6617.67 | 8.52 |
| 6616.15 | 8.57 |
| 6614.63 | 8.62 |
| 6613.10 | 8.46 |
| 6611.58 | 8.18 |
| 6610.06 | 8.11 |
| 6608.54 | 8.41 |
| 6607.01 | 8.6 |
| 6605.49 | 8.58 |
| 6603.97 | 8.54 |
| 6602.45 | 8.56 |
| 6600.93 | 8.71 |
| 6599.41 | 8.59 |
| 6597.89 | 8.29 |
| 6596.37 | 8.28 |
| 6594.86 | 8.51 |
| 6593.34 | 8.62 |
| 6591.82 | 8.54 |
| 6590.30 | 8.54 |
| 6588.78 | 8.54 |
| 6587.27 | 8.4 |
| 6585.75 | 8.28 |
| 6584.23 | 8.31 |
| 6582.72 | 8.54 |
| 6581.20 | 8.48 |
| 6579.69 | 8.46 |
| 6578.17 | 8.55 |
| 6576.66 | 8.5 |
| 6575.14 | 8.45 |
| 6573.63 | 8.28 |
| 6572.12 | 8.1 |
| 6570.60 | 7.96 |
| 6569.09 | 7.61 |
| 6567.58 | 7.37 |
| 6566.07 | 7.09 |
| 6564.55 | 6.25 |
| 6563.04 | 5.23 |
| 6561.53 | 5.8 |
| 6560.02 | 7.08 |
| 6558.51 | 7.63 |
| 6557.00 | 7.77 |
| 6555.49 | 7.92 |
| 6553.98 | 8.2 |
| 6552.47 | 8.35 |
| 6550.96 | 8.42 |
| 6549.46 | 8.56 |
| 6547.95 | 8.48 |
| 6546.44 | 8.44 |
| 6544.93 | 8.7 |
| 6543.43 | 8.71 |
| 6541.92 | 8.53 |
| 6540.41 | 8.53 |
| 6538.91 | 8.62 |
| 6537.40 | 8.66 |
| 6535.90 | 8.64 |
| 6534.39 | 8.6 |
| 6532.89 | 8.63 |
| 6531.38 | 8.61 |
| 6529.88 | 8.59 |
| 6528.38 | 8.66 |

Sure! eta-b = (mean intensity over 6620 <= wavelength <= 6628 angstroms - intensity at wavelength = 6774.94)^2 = 0.06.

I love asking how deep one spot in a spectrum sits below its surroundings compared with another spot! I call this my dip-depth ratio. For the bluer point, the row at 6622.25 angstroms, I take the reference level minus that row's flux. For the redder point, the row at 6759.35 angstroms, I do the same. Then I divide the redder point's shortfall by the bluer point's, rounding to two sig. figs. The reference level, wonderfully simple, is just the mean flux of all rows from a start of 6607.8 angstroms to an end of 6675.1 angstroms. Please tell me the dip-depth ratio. 6.7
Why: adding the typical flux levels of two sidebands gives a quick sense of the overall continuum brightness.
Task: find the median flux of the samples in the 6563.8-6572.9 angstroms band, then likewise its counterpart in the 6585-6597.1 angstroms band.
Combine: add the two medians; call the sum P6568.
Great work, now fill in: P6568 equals 16.0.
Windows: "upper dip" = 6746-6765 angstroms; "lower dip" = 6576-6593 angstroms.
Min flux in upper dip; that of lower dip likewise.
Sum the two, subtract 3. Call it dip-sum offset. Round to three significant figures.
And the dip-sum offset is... 13.3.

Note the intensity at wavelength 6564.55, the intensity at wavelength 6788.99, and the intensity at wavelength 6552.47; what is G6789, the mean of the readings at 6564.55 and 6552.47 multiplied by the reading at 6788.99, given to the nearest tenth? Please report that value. 57.5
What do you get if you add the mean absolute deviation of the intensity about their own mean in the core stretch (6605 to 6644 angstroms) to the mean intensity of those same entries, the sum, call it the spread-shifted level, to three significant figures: 8.48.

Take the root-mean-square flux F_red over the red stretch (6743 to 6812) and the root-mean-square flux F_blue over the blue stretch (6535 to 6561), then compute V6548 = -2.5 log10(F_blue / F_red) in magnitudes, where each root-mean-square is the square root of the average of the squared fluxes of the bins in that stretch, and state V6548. -0.030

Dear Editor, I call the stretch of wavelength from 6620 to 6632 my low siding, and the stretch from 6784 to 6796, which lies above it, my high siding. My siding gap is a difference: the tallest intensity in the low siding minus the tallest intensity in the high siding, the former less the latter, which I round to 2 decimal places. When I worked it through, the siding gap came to 0.36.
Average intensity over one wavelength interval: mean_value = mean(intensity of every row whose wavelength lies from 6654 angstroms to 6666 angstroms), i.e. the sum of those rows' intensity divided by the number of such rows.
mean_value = 8.2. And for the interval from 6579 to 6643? 8.4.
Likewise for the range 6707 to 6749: 8.2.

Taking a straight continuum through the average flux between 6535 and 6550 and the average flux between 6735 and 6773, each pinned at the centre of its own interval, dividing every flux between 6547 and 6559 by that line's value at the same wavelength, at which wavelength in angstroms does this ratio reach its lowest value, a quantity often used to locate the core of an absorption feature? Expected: 6558.51 angstroms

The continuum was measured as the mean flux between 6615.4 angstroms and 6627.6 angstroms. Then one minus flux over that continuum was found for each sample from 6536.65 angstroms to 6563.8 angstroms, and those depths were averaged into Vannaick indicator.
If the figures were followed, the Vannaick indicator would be 0.050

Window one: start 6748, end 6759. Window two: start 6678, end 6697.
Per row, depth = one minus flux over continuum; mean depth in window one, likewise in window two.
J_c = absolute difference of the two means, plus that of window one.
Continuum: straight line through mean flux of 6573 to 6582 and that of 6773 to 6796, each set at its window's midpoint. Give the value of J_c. -0.0110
